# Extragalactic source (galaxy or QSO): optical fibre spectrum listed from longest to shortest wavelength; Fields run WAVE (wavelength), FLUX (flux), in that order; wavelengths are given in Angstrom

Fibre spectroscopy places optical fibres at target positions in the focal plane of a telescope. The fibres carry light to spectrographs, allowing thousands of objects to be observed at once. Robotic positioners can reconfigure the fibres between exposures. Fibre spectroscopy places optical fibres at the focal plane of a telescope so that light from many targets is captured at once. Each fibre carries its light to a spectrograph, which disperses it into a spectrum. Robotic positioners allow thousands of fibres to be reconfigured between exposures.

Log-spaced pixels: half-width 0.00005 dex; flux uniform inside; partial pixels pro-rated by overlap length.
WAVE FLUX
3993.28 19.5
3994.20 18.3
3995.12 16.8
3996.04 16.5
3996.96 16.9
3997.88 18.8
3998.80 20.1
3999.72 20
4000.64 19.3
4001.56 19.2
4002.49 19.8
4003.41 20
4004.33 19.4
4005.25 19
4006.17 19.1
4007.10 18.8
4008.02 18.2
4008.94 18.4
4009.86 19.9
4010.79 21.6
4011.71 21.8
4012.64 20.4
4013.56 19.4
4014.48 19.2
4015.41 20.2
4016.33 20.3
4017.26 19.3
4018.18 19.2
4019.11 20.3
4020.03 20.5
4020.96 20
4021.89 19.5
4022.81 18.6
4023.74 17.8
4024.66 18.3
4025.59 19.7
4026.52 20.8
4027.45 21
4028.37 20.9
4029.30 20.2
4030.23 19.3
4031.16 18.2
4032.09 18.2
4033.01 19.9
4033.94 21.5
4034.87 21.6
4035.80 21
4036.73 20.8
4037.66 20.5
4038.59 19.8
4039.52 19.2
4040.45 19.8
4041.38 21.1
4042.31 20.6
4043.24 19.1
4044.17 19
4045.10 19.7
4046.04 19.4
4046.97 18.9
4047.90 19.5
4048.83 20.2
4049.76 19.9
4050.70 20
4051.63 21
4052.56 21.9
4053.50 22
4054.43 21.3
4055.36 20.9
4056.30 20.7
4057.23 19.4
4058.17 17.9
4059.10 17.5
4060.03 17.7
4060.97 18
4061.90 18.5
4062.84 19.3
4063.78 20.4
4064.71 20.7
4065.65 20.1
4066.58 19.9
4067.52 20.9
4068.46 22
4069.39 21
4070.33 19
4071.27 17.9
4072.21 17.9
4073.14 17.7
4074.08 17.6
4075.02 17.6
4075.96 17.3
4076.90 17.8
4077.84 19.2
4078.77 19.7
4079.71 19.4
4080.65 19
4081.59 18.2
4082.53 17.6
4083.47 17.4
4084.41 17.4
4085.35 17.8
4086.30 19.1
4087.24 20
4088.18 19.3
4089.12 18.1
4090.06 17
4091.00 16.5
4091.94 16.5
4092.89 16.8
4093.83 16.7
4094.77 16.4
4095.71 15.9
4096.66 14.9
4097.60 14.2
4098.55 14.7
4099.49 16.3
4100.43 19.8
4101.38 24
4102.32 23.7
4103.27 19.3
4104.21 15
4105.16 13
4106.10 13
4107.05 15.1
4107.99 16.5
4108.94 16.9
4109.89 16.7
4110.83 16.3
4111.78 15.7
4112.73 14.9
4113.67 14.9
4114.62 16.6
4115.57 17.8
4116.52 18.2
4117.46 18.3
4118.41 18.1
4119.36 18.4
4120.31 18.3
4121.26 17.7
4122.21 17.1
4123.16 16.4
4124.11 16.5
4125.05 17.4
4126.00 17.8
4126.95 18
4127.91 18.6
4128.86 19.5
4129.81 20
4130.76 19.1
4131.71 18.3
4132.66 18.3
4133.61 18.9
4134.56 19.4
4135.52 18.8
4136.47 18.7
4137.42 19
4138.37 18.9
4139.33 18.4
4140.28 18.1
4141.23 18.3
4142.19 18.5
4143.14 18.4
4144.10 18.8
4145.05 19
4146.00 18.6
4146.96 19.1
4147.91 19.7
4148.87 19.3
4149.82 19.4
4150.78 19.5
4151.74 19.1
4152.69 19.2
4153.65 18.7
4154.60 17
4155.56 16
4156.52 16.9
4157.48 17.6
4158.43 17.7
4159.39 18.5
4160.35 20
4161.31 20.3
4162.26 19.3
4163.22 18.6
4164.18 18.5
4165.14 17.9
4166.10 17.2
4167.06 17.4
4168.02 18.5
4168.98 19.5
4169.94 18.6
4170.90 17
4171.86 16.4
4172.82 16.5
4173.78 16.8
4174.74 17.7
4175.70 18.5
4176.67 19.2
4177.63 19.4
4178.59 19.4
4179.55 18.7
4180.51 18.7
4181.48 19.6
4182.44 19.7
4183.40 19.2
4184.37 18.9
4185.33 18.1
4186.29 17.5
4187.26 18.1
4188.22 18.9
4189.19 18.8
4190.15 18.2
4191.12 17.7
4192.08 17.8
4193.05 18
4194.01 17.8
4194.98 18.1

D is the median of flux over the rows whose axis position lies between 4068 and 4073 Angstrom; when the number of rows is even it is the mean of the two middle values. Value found 19.0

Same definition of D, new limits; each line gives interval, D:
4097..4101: 15.5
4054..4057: 20.9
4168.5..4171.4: 18.6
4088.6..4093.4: 16.8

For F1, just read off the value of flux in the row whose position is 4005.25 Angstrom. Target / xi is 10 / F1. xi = 0.526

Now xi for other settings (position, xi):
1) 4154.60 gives 0.588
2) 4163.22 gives 0.538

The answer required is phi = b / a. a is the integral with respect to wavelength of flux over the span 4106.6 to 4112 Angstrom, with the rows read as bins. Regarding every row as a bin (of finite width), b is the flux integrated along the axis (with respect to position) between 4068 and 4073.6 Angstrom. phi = 1.23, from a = 88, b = 108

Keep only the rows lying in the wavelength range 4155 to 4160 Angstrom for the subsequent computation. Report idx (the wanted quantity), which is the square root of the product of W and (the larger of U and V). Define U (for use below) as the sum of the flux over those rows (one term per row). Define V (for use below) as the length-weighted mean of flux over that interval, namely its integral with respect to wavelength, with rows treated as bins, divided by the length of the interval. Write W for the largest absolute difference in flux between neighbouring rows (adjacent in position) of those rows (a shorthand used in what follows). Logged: 8.8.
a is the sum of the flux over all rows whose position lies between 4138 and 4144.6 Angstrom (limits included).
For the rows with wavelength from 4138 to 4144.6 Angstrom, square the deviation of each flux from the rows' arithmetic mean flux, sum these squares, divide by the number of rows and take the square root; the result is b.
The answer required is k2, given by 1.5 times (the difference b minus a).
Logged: -194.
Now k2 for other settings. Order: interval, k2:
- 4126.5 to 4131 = -142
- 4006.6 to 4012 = -176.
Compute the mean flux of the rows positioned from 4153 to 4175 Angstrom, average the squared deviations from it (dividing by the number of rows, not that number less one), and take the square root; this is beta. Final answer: 1.1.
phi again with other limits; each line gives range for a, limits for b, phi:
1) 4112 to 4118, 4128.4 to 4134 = 1.06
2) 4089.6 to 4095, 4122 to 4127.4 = 1.03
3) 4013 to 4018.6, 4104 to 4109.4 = 0.73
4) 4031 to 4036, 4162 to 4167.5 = 0.99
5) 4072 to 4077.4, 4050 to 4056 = 1.33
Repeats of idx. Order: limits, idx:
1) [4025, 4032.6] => 13.2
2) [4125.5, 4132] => 10.9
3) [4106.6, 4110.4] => 9.6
